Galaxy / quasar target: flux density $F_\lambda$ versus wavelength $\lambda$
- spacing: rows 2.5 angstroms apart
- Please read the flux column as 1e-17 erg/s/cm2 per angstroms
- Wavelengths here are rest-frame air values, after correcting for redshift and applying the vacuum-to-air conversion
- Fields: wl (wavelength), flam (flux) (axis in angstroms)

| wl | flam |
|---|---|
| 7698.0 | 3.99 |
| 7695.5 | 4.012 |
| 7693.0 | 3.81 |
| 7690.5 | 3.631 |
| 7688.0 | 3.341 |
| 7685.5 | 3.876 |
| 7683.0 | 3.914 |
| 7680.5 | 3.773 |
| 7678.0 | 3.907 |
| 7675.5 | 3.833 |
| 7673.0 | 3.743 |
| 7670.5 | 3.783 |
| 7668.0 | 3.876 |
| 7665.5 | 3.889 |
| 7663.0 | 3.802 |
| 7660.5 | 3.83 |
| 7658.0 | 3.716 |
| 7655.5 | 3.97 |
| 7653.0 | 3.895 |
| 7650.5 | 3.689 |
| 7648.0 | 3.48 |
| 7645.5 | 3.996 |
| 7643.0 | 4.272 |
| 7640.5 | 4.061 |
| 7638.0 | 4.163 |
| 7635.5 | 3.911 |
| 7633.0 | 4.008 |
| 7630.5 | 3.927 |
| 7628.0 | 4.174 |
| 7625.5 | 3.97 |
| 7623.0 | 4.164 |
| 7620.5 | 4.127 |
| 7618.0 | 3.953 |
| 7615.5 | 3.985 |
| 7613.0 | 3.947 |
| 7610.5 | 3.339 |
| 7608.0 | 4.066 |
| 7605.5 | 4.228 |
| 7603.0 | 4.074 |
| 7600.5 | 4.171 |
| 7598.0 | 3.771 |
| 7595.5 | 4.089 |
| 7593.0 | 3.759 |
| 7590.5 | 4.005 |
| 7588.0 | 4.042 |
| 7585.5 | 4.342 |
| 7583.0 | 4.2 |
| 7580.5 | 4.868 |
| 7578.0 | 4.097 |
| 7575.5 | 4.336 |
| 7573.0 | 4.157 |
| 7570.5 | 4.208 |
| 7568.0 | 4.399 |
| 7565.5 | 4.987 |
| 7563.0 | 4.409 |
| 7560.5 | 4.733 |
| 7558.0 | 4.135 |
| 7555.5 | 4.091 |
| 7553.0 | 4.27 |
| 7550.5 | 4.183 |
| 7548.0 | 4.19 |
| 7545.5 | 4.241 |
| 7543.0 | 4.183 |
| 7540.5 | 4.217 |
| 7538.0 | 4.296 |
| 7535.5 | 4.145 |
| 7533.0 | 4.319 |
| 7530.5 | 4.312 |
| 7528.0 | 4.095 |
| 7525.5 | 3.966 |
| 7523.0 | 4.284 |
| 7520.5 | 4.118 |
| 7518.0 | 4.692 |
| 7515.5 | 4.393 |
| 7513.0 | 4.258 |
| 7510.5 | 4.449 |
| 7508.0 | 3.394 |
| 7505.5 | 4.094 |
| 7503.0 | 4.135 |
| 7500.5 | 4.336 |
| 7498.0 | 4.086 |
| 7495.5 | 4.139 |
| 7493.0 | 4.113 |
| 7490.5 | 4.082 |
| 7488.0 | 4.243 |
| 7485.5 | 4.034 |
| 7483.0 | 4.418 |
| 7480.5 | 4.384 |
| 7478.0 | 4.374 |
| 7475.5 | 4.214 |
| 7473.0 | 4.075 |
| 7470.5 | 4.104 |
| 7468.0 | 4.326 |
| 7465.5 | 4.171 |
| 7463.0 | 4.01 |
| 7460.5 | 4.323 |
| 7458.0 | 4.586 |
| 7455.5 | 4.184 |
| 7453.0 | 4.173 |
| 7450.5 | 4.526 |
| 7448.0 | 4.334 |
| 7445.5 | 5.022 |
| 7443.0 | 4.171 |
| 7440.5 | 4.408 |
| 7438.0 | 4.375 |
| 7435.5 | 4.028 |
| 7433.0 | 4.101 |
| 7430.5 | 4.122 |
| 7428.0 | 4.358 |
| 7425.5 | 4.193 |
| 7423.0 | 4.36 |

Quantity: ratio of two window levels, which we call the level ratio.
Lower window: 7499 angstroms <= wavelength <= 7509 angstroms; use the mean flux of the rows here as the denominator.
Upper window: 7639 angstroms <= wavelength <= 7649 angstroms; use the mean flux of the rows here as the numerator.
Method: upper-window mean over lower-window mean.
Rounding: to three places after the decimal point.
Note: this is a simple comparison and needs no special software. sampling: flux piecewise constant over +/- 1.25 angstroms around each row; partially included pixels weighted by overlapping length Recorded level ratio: 0.991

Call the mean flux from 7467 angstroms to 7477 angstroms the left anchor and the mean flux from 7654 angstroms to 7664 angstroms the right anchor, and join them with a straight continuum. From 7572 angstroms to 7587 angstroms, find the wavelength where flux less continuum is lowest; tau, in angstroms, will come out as 7578.0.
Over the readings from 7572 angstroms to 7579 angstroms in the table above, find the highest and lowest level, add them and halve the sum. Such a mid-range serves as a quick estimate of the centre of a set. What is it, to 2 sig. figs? 4.2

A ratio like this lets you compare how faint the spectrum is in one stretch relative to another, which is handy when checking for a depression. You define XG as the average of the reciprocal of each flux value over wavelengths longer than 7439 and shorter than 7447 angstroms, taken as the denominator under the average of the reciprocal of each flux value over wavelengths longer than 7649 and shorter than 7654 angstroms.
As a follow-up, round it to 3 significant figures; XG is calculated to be 1.19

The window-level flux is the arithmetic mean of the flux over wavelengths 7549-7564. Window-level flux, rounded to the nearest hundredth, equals 4.30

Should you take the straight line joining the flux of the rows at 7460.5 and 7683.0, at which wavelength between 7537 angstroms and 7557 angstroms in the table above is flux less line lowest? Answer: 7555.5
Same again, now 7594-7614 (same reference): 7610.5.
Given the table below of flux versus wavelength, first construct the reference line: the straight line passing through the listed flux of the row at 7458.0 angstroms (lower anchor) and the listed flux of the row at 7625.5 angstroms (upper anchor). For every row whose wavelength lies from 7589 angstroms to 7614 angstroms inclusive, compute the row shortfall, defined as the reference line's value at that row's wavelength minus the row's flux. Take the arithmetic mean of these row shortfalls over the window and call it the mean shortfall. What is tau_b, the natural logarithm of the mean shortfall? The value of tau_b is -2.2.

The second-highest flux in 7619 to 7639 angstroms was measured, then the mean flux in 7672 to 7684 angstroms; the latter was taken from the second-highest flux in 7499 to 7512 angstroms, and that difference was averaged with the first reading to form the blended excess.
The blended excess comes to 2.33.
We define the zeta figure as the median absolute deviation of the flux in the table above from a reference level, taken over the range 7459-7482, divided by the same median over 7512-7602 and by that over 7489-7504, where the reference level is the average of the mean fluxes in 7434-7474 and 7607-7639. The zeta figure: 26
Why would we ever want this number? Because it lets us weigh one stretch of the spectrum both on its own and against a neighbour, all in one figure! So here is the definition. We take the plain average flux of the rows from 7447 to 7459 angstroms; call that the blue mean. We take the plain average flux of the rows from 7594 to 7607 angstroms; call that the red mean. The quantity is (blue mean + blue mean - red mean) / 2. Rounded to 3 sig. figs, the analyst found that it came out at 2.33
